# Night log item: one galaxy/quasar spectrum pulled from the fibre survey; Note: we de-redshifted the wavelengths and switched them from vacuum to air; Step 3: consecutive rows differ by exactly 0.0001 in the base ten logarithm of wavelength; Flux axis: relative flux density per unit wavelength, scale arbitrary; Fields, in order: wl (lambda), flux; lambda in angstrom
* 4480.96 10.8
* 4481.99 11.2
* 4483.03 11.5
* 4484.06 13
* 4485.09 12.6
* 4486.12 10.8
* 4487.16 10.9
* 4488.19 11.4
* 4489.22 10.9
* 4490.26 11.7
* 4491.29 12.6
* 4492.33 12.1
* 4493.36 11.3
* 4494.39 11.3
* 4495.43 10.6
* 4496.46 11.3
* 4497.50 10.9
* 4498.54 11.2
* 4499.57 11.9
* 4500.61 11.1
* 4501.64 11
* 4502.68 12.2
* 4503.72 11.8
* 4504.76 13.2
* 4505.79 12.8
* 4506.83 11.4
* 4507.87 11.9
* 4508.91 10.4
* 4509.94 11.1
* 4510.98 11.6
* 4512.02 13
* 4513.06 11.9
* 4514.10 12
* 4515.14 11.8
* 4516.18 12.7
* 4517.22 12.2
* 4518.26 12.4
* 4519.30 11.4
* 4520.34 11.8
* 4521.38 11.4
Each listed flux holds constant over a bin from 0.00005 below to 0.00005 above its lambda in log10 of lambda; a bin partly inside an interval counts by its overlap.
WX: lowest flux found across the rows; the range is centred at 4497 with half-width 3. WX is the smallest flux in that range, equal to 10.6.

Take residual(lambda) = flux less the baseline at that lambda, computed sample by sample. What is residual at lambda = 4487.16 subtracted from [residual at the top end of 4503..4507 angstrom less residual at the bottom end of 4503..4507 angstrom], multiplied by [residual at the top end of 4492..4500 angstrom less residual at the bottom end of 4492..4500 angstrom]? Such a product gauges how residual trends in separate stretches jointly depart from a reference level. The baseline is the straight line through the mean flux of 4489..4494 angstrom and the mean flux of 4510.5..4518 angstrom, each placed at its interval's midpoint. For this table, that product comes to -0.1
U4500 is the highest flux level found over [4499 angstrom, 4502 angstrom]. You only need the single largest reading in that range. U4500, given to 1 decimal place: 11.9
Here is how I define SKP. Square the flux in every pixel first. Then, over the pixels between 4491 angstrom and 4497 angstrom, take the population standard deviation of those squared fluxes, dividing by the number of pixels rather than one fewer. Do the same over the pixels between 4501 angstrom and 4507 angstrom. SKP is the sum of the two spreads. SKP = 34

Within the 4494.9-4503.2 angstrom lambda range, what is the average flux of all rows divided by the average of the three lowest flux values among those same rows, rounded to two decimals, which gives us 1.04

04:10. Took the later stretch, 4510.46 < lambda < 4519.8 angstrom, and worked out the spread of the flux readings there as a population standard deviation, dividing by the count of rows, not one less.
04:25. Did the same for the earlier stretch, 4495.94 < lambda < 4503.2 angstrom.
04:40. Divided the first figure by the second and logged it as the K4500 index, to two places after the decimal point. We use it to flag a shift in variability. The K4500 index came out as 1.08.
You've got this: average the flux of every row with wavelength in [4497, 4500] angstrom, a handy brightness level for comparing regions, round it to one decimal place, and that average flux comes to 11.3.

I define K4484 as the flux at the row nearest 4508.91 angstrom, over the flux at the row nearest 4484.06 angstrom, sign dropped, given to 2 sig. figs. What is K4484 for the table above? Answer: 0.80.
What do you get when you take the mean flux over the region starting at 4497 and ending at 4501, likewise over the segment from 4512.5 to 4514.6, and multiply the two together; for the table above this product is 135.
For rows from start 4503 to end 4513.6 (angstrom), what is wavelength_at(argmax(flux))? 4504.76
